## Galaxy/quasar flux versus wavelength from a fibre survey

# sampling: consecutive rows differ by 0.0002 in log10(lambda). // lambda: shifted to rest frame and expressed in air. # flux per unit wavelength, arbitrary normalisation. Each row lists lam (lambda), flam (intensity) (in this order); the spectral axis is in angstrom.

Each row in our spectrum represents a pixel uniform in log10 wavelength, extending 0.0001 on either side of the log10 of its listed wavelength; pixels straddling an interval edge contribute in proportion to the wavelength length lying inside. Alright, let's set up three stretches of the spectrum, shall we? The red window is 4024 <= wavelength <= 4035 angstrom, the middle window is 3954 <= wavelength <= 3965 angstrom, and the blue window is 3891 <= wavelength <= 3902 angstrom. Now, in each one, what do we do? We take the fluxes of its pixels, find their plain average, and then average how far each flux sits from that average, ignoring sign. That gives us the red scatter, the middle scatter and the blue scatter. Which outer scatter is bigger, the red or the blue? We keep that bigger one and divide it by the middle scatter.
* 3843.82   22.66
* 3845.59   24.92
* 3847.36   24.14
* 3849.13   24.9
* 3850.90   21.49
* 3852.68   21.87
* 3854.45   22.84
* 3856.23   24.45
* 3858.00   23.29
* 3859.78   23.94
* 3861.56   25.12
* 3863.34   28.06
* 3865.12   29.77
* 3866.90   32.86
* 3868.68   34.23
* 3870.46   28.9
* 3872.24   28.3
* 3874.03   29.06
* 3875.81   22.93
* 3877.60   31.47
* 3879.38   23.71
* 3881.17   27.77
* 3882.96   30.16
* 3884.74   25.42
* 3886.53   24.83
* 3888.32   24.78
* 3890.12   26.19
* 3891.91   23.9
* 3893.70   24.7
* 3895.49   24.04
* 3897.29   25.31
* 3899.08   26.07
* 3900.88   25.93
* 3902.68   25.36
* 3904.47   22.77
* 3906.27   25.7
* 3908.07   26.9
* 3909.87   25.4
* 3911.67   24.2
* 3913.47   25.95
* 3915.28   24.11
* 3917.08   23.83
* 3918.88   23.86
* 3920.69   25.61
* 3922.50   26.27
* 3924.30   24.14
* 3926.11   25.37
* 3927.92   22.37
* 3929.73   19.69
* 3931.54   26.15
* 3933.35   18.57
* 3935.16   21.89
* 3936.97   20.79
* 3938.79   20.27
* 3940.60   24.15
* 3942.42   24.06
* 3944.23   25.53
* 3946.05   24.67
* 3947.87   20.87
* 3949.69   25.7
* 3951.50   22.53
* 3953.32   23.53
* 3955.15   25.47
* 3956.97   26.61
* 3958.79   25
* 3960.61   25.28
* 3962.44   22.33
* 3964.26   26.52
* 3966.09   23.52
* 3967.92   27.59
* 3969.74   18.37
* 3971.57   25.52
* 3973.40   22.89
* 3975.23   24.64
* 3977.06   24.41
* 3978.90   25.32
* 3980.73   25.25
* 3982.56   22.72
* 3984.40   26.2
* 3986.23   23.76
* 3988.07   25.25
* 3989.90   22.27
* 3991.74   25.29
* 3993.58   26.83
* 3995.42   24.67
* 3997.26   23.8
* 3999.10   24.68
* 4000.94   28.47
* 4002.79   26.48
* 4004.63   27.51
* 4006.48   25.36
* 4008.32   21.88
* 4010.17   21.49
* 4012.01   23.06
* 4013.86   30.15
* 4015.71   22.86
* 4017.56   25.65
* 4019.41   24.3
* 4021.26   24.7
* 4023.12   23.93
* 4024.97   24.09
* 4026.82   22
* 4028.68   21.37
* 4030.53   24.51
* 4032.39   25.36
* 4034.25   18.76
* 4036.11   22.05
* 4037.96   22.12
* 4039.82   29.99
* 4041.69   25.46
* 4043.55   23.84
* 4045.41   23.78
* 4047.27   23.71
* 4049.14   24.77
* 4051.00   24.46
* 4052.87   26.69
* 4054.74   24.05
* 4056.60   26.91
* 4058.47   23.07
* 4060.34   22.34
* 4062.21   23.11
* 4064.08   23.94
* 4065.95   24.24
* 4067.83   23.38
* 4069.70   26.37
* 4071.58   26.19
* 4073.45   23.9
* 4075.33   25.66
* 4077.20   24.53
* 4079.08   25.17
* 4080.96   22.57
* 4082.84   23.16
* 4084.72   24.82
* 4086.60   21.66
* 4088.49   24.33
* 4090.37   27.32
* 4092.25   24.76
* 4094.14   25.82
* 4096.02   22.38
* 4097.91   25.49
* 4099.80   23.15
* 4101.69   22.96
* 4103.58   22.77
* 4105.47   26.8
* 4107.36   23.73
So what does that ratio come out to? 1.9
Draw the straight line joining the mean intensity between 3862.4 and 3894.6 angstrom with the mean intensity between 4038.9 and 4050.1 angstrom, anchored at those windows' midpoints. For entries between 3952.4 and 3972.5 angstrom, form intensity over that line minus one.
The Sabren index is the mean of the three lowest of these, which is -0.190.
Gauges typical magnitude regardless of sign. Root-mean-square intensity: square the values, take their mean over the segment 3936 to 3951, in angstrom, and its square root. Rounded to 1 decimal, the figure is 23.3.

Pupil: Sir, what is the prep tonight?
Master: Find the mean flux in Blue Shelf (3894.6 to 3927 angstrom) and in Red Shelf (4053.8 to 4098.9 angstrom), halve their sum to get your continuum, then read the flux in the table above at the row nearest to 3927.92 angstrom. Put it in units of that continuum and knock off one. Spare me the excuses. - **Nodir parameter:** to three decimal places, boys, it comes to -0.095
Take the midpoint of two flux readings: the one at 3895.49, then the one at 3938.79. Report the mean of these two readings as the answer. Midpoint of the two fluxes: 22.2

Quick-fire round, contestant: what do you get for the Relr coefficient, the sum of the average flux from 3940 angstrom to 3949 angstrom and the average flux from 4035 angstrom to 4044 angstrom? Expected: 48.5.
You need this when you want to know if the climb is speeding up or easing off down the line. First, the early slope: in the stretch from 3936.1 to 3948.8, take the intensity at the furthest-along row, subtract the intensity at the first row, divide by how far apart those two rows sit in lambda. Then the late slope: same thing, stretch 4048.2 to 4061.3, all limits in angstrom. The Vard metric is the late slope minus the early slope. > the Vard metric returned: -0.2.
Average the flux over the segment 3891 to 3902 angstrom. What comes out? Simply 25.0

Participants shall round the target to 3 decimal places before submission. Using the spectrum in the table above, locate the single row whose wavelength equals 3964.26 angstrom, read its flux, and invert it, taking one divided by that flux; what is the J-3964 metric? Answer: 0.038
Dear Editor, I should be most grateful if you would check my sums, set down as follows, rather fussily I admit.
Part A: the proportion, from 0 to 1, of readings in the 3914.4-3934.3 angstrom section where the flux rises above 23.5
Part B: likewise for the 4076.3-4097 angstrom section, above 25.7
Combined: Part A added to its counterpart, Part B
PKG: 0.91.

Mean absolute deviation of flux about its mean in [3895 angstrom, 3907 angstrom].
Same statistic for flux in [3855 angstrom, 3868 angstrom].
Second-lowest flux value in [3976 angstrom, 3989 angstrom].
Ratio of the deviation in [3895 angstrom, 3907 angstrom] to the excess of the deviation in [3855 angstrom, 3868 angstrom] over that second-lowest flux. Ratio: -0.045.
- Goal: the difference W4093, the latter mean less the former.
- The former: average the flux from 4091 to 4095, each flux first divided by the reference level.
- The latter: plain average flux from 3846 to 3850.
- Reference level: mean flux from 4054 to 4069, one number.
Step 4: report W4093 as 23.5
